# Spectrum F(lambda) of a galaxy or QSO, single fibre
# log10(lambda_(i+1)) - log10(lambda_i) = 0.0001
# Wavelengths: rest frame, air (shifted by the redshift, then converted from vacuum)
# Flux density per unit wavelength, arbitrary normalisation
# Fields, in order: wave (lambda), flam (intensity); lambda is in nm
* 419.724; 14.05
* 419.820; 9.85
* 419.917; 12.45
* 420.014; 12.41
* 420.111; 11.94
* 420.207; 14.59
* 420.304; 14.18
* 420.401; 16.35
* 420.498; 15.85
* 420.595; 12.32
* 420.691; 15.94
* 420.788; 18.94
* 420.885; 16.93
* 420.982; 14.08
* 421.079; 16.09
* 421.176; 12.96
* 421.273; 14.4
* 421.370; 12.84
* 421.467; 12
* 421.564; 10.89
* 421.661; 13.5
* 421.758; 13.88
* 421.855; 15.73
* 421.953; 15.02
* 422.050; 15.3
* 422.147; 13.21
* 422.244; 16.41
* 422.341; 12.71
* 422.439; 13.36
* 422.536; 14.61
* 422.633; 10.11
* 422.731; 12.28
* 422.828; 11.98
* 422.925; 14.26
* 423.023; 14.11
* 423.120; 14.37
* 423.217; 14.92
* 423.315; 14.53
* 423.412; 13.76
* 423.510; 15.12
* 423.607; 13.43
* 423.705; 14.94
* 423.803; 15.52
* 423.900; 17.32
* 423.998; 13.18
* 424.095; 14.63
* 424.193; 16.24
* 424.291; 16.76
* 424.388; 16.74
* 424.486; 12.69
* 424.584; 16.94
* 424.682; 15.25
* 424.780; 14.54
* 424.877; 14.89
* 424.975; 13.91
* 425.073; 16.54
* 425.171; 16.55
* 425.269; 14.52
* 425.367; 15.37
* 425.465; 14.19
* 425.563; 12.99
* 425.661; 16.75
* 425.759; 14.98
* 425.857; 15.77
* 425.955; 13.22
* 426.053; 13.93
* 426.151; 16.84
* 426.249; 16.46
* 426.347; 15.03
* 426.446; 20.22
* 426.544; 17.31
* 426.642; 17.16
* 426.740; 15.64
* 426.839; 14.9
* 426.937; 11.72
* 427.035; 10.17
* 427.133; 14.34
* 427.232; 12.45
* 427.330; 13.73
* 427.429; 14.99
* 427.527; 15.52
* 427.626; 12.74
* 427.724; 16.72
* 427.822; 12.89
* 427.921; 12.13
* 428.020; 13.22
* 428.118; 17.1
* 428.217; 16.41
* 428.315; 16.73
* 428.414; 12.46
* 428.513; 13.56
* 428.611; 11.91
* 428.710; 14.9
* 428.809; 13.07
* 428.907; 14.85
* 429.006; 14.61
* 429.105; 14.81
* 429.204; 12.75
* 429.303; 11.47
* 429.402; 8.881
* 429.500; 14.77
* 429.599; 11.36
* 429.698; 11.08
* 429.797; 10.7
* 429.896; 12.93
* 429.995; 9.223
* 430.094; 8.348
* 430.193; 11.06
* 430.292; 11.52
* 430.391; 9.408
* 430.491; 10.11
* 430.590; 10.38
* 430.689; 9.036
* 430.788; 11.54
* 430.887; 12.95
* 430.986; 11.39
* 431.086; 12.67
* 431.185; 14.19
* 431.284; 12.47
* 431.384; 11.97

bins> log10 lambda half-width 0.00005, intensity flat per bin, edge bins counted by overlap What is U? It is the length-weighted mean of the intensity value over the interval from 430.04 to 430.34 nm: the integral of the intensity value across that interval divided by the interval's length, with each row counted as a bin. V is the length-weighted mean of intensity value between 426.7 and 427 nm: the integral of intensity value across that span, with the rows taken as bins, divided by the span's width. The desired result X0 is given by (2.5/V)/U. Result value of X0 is 0.0175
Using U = 10.3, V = 13.8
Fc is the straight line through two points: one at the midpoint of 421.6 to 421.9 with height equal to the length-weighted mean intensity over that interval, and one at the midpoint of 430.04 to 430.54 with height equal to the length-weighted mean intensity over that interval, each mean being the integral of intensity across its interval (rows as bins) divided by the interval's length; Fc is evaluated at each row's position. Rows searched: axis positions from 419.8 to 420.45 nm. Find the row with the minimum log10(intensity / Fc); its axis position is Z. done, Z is 419.820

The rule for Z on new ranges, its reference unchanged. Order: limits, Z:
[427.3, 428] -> 427.921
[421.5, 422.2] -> 421.564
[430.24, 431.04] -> 430.689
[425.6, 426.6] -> 425.955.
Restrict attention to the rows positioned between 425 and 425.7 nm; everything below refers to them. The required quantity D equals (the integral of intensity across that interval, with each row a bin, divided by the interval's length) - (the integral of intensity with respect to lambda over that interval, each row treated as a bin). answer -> 5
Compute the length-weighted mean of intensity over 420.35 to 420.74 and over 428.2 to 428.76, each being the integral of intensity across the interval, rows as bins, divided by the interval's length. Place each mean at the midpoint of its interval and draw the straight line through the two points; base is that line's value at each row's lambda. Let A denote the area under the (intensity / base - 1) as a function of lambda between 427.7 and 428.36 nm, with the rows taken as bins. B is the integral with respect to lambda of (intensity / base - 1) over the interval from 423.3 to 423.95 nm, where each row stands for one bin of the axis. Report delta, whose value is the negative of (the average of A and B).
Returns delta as -0.021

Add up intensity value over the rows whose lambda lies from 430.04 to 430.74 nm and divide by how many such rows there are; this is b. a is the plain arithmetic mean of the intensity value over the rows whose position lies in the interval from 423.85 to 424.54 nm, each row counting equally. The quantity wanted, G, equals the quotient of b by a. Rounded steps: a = 15.4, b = 10.0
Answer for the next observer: 0.65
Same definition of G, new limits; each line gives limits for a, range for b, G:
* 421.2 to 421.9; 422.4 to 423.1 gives 0.97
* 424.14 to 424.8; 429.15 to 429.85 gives 0.74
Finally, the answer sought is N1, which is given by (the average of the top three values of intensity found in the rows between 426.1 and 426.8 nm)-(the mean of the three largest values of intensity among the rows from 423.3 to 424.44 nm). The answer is 1.3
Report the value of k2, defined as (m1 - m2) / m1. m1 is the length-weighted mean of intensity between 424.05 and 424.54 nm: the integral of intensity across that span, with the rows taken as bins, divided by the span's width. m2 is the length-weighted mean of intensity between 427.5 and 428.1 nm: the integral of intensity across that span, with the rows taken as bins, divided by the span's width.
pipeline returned 0.09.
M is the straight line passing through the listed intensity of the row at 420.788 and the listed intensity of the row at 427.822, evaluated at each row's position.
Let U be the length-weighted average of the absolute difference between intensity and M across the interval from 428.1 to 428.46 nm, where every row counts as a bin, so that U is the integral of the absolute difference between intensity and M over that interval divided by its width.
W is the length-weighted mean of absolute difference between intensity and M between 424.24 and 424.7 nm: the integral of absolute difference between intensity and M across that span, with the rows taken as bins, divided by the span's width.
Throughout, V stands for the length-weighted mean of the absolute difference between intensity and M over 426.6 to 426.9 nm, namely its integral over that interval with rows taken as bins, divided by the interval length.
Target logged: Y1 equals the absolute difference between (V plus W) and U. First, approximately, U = 3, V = 2.0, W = 1.3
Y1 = 0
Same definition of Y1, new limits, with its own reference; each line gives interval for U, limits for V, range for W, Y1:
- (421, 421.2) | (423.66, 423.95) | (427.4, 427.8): 1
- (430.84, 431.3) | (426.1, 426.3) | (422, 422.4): 3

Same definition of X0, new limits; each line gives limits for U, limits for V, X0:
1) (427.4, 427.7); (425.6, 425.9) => 0.0109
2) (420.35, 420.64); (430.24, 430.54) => 0.0163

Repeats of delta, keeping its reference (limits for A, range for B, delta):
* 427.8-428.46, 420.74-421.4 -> -0.010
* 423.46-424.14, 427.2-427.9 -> 0.002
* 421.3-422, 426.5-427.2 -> 0.036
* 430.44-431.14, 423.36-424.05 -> 0.070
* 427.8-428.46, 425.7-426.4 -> -0.023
